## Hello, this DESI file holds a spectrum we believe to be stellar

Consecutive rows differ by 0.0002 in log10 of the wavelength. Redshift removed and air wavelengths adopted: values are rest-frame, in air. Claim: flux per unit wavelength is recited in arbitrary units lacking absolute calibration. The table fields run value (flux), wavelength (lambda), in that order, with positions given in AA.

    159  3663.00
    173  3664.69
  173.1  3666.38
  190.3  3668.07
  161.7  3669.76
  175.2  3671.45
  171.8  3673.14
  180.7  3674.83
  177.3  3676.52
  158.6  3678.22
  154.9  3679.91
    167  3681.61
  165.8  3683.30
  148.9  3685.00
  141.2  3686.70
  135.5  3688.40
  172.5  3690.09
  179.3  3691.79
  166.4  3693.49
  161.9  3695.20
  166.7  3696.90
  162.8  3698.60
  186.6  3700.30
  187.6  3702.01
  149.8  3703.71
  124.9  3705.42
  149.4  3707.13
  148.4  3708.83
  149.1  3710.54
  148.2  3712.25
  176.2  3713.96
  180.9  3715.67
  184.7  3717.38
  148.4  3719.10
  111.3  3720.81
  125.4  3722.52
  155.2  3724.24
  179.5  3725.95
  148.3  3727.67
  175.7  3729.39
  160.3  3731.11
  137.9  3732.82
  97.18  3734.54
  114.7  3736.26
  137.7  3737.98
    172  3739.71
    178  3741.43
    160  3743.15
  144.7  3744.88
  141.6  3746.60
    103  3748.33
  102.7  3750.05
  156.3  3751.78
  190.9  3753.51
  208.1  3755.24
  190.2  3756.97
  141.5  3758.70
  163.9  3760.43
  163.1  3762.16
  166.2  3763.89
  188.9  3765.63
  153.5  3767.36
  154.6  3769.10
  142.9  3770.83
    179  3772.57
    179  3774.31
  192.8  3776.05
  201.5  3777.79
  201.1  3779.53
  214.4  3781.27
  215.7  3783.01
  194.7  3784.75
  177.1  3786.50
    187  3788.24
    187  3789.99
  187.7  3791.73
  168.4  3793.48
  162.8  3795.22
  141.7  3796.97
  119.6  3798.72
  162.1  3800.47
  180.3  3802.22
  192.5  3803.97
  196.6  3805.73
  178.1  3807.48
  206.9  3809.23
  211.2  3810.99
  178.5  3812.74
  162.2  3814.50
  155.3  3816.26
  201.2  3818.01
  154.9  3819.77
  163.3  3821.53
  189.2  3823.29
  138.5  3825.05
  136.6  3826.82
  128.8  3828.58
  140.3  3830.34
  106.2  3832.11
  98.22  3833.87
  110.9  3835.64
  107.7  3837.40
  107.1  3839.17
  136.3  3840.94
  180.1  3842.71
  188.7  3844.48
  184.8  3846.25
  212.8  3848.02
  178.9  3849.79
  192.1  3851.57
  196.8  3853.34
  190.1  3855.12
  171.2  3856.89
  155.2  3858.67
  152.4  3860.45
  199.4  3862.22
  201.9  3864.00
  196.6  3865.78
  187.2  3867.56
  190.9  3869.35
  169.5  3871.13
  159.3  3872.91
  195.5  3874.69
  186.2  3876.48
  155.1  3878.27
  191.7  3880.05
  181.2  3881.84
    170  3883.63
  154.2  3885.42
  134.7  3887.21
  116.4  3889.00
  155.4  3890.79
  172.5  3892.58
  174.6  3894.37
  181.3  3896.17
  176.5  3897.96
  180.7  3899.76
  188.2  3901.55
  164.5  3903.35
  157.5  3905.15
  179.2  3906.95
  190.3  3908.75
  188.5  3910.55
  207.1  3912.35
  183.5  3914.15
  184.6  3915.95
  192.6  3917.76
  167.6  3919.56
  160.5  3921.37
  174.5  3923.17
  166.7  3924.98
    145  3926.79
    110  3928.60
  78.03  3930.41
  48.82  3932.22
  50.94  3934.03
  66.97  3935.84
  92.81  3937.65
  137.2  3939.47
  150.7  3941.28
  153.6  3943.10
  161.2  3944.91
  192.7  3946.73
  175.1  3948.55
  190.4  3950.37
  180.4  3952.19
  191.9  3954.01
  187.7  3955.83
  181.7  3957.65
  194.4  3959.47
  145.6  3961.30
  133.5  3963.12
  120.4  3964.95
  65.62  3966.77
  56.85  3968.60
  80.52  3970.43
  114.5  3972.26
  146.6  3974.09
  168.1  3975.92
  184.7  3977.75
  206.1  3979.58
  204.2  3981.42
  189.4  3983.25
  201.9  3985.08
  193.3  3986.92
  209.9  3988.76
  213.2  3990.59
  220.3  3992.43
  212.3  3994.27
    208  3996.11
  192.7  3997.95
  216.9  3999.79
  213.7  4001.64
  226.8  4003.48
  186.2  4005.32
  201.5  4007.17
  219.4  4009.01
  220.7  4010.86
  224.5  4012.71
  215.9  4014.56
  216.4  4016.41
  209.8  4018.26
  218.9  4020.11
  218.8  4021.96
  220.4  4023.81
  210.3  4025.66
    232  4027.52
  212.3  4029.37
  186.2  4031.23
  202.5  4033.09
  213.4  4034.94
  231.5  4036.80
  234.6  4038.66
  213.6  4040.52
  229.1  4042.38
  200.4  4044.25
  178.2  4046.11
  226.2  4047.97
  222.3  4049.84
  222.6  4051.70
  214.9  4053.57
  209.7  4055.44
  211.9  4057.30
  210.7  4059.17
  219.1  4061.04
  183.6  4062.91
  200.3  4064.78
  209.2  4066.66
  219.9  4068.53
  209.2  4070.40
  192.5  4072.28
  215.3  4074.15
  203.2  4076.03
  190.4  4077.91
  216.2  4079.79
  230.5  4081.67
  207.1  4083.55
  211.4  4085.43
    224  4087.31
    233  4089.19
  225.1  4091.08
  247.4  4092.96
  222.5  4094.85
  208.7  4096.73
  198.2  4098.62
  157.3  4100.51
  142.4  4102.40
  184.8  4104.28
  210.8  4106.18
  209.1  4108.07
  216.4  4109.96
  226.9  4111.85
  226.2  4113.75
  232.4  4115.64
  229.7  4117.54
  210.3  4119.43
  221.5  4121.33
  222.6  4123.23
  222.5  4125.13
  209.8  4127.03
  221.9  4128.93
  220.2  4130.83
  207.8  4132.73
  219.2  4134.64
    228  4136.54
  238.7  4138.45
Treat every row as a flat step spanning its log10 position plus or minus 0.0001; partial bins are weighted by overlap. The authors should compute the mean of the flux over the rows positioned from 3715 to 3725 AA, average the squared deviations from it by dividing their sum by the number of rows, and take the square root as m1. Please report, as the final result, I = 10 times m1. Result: 267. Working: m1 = 26.7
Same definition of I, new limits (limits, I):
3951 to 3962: 163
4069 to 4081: 102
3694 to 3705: 137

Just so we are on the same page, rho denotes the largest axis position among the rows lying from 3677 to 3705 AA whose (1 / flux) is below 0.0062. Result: 3702.01 AA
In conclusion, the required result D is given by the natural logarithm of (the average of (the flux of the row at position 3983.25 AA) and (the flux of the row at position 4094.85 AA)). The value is 5.33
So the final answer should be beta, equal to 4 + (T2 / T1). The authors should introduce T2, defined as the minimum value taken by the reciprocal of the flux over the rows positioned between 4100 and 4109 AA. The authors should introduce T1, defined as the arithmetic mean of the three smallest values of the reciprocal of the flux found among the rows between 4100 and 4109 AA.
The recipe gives 4.95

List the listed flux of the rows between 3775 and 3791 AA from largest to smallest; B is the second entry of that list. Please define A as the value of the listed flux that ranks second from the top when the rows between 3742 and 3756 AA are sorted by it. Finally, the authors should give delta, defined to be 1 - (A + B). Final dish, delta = -404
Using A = 190.9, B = 214.4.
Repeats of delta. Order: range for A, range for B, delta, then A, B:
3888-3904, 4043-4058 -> -403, 181.3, 222.6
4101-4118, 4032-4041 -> -460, 229.7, 231.5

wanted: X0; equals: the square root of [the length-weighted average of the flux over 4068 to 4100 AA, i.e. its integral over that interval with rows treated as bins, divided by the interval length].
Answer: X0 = 14.6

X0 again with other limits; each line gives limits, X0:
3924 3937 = 9.8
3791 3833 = 12.8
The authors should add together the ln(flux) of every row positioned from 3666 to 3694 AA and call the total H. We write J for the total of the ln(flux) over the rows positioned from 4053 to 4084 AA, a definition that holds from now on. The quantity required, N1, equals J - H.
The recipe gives 3.9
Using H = 86.8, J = 91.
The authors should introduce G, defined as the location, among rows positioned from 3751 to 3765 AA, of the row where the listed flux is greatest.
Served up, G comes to 3755.24 AA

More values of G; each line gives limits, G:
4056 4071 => 4068.53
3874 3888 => 3874.69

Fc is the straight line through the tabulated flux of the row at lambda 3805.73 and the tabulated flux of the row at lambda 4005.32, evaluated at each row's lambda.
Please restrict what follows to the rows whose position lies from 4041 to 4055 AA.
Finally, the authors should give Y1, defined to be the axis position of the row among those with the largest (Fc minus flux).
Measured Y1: 4046.11 AA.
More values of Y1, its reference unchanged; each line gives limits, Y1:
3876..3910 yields 3889.00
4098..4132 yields 4102.40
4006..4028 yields 4007.17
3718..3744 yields 3734.54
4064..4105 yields 4102.40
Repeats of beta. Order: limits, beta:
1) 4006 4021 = 4.99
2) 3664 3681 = 4.96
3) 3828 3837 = 4.89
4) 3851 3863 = 4.98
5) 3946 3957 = 4.99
